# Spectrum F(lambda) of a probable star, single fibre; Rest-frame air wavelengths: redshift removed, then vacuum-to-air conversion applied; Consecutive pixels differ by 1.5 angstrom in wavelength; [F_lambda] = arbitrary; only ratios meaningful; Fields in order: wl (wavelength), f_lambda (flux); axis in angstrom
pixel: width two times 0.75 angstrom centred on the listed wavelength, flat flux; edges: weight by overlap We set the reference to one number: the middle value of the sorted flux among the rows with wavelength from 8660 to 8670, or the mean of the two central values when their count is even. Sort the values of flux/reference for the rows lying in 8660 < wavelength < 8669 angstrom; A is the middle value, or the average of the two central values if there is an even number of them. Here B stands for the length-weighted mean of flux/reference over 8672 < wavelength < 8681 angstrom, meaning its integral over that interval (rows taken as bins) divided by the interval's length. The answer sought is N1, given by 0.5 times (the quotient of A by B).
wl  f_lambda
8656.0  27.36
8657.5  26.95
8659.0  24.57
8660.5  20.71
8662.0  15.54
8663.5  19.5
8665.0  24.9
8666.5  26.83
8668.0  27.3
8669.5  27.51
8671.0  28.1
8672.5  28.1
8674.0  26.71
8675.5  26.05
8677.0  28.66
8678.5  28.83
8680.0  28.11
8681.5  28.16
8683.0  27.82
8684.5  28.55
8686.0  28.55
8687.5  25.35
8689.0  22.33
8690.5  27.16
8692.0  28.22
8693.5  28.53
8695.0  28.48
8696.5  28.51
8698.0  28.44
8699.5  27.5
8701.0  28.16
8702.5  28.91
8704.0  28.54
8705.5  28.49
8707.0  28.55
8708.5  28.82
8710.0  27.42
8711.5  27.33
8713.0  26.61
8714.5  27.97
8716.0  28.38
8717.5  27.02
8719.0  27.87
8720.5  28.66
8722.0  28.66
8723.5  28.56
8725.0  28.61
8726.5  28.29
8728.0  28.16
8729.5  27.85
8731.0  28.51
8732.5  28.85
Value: 0.411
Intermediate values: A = 0.92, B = 1.11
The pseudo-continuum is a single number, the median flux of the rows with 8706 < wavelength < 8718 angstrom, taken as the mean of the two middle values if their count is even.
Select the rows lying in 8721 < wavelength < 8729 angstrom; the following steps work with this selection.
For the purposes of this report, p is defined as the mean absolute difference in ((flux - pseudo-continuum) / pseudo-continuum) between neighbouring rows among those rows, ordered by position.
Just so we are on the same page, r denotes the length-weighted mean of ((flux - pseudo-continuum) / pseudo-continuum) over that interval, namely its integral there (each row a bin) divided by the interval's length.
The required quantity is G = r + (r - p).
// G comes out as 0.05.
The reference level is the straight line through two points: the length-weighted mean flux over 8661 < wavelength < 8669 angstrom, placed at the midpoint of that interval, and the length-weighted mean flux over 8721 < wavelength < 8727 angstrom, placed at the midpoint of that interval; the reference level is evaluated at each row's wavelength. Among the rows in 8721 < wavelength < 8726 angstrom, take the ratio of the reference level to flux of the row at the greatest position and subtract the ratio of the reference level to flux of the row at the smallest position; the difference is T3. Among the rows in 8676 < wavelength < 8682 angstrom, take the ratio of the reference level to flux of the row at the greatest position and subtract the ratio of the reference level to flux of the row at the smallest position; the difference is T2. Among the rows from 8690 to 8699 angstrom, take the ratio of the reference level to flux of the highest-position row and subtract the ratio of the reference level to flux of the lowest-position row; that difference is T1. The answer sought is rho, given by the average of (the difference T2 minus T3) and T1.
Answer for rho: 0.001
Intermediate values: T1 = -0.02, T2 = 0.030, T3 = 0.01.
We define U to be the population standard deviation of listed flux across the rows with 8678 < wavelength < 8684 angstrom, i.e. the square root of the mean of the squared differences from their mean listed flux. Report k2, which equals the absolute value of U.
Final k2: 0.4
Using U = 0.4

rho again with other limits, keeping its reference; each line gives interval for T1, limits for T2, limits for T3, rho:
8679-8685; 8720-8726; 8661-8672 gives 0.319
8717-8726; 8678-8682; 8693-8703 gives -0.010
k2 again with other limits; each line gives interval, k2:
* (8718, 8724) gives 0.3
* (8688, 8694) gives 2.5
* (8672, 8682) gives 1.0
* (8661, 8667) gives 4.5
